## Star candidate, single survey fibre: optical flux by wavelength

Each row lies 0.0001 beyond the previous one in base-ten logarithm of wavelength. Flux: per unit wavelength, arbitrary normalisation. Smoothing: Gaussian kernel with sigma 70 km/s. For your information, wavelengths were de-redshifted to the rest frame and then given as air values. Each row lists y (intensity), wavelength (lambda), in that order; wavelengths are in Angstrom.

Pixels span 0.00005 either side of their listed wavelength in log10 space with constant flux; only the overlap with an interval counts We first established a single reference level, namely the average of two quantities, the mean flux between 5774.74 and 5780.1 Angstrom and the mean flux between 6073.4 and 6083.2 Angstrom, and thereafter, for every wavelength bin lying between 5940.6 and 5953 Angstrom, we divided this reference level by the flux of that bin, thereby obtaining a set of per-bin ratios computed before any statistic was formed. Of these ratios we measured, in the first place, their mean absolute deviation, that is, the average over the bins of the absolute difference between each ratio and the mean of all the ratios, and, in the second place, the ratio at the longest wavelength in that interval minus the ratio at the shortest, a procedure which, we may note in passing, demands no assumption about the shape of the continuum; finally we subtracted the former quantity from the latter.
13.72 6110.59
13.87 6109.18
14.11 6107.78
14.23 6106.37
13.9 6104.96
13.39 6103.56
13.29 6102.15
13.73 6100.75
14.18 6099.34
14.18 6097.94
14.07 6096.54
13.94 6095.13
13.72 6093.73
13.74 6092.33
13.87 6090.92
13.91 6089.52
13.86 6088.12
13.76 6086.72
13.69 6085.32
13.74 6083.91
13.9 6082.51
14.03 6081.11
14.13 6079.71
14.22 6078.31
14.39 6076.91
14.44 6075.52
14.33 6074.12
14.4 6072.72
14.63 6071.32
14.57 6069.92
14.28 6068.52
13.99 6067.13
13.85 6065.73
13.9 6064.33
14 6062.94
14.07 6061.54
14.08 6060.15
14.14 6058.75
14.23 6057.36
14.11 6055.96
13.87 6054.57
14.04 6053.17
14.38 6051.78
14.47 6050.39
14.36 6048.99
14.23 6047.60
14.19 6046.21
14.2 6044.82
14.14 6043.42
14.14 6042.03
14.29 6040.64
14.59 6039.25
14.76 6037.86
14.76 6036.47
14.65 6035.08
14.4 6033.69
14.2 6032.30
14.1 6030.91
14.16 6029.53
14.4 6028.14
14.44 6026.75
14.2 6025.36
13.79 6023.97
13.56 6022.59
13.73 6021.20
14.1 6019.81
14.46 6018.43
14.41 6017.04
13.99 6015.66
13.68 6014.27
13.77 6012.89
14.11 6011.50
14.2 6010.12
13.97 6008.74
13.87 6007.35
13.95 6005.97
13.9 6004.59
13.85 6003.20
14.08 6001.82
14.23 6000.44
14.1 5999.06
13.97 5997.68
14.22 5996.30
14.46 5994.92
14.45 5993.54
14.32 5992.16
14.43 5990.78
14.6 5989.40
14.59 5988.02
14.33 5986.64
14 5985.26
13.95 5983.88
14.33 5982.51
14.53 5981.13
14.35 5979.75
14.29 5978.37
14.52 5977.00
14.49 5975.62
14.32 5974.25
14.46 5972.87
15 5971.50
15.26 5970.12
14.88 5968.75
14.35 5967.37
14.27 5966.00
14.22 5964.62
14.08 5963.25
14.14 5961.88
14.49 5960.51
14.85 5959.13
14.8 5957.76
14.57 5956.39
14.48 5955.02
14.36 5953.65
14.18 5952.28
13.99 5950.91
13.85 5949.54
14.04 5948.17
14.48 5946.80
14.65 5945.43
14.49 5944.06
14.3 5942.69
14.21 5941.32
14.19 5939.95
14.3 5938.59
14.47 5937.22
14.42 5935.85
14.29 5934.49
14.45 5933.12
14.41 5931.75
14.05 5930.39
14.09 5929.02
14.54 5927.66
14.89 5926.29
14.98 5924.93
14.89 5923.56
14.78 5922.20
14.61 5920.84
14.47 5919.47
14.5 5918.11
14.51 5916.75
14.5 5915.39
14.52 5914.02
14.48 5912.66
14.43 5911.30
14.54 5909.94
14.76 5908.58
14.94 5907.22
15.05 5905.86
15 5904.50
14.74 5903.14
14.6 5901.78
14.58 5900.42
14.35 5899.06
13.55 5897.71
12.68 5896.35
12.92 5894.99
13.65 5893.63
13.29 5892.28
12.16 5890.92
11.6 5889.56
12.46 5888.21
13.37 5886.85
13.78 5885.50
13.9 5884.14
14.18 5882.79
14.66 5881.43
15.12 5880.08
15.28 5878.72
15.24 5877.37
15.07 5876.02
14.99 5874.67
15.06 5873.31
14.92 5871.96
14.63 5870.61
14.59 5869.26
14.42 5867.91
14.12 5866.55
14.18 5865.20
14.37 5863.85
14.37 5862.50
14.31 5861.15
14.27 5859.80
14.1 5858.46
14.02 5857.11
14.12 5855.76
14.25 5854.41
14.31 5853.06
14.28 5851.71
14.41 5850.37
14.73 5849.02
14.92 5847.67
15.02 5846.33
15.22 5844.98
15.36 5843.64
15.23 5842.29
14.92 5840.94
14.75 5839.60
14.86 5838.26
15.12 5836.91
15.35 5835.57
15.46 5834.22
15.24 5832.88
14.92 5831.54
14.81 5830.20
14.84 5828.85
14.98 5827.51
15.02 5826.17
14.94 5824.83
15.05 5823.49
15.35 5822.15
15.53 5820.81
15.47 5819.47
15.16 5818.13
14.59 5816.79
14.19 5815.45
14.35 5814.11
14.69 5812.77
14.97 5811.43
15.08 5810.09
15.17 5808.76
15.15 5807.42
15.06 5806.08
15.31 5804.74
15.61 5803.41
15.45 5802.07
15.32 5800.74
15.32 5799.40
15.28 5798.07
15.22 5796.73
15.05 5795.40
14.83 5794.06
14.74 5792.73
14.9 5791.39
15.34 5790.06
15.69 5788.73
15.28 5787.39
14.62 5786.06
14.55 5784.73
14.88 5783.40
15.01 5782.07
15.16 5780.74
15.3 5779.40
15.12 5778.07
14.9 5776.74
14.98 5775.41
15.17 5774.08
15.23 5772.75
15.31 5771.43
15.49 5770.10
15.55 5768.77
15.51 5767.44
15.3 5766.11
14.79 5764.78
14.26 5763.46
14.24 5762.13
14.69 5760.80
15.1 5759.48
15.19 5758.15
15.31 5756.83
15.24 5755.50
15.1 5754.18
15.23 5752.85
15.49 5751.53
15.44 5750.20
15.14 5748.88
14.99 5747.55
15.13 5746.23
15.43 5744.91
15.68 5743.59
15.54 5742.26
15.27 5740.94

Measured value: -0.013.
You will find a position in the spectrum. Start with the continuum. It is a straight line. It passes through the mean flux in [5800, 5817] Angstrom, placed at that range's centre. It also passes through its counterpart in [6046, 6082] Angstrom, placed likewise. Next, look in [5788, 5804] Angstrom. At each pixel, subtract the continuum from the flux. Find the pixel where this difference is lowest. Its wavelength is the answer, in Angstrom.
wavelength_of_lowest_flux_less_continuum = 5792.73 Angstrom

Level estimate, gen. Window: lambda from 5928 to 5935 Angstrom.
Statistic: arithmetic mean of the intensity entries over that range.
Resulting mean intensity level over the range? 14.3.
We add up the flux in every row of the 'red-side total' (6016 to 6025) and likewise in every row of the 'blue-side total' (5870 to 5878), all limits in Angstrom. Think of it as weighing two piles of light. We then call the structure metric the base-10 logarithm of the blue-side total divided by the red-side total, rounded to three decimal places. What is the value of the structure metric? 0.029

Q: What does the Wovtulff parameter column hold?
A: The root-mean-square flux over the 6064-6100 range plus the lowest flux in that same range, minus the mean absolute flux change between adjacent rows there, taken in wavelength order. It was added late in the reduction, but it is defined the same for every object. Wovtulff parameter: 27.6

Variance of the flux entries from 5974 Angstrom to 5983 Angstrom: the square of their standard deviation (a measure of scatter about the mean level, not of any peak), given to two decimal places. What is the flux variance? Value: 0.01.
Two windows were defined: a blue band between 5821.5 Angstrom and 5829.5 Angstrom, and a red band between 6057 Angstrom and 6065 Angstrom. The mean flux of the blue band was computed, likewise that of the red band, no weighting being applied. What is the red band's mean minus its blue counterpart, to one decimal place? -1.0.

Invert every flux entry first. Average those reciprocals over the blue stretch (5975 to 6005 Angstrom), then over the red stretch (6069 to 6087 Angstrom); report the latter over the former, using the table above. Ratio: 1.01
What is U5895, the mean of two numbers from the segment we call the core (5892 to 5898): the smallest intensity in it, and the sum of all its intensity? 39.4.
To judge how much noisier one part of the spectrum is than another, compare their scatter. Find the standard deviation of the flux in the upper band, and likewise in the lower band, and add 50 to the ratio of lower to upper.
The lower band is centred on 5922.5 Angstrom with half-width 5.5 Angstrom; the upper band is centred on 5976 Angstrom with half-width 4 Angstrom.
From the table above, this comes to 52.1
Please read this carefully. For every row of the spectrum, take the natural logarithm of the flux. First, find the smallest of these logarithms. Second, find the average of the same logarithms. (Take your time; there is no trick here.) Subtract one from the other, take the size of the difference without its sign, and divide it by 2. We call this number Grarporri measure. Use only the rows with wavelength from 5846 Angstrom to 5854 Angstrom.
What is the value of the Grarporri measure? 0.011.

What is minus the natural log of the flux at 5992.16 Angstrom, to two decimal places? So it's -2.66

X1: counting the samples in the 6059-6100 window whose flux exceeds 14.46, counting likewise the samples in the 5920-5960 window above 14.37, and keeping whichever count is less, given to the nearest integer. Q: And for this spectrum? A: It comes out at 2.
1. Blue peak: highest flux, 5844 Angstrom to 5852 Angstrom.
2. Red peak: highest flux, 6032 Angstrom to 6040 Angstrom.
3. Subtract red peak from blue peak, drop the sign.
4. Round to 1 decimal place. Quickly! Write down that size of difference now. 0.5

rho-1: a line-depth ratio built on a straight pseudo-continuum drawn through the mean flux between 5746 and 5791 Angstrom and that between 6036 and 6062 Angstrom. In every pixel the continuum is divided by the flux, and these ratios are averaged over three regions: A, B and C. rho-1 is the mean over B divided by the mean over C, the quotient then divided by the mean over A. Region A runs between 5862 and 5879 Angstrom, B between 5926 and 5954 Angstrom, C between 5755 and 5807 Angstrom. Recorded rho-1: 1.01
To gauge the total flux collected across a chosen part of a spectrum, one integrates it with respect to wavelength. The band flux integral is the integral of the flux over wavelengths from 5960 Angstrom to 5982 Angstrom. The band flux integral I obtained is 318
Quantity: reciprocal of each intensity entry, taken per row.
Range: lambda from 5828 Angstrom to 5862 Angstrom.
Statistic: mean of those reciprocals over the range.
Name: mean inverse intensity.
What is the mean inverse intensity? 0.068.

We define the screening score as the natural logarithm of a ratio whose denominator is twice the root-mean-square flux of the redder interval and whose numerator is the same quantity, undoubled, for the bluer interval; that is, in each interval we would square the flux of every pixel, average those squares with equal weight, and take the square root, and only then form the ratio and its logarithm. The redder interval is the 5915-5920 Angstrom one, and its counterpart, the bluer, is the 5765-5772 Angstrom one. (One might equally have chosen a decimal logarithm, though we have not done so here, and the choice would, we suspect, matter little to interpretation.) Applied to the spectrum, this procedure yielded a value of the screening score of -0.630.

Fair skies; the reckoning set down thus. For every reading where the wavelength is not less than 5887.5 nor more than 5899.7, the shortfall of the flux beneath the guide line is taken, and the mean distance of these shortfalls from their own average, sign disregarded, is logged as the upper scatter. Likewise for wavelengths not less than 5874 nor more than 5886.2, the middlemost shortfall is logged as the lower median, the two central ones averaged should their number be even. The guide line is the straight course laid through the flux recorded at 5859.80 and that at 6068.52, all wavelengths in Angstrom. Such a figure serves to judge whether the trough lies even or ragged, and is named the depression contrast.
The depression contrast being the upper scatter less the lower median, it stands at 1.4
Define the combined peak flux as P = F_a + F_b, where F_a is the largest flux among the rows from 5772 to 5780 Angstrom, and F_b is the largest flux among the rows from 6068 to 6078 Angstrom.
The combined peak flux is 29.9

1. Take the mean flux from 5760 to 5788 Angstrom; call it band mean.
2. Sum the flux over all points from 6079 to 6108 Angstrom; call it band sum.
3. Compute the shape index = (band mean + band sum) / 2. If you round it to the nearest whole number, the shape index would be 153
